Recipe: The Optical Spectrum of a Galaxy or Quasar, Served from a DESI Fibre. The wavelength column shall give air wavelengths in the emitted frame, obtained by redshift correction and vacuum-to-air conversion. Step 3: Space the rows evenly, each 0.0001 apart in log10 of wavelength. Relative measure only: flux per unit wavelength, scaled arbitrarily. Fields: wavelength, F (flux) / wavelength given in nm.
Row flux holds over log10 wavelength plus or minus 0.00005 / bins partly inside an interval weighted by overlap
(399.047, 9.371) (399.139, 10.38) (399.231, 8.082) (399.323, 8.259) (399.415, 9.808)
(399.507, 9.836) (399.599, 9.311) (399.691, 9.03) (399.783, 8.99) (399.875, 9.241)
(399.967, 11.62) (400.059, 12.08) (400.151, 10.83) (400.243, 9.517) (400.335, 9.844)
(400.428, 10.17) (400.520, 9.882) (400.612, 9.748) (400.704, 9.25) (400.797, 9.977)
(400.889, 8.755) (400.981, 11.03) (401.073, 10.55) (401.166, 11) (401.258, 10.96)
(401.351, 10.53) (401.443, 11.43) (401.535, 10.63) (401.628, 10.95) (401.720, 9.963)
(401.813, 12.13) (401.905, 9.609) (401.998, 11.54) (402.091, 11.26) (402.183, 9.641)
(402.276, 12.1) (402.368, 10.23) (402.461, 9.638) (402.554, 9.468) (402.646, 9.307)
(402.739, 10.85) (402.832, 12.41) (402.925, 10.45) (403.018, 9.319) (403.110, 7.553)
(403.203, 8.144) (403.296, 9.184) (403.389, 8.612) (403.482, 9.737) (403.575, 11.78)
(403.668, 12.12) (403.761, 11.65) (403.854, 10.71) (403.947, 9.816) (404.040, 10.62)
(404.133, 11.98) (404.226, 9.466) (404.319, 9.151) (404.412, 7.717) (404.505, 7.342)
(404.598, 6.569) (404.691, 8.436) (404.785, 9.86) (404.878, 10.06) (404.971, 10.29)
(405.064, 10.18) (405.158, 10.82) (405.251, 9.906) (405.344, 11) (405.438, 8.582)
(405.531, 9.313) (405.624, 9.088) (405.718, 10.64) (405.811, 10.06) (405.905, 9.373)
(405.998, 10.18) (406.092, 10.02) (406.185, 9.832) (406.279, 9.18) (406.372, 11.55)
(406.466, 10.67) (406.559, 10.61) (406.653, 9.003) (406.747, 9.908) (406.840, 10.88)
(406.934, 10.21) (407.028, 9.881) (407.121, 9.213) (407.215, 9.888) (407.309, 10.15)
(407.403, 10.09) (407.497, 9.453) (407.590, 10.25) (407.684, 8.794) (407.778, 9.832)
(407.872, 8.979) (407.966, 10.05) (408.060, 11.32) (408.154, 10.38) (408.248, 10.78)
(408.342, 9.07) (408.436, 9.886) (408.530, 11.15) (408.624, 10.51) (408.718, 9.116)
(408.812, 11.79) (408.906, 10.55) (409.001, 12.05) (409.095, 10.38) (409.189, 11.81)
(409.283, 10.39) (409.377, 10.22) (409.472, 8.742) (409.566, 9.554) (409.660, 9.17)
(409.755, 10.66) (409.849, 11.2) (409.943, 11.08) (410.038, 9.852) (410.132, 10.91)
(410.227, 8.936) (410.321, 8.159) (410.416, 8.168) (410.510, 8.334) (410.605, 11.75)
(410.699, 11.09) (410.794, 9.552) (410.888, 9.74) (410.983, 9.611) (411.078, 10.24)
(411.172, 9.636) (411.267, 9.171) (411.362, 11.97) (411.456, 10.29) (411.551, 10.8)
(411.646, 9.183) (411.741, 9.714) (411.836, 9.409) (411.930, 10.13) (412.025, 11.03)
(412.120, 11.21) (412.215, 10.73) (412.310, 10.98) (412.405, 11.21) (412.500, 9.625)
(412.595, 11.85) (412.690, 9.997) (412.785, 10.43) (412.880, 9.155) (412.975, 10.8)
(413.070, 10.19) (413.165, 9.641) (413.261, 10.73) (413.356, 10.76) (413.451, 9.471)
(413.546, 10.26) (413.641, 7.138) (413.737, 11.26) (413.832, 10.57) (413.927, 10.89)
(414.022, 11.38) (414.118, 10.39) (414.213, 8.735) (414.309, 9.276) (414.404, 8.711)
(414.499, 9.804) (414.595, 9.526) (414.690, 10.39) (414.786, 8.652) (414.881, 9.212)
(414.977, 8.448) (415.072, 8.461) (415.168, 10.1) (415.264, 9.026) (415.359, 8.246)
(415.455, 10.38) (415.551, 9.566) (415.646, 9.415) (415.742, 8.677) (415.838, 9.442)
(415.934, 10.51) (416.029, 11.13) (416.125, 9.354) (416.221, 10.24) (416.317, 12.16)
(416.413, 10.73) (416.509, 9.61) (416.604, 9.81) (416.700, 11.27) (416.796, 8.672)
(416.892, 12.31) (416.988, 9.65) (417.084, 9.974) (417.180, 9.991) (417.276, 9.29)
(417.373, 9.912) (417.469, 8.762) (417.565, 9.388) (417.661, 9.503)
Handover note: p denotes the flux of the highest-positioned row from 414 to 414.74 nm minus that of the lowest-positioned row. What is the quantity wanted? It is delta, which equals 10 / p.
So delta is -10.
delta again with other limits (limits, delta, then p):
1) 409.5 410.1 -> 34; 0.3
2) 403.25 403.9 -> 7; 1.5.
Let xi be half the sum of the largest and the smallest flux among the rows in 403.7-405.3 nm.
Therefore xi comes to 9.3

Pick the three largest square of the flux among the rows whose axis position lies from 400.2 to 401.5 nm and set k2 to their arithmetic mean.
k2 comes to 124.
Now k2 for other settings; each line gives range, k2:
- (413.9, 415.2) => 119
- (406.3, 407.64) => 122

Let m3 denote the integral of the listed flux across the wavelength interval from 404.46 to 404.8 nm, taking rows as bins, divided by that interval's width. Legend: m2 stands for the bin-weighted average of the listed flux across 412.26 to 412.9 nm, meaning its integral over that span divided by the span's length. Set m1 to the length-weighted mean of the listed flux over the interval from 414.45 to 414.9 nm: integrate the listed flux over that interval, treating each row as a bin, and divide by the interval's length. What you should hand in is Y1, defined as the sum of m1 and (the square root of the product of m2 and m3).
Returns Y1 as 18.6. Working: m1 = 9.5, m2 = 10.5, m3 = 7.9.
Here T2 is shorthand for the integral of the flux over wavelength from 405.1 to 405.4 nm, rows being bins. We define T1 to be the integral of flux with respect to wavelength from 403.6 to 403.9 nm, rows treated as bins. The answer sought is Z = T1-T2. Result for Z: 0.3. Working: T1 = 3.5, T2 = 3.1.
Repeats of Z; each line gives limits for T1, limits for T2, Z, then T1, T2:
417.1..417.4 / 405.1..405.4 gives -0.2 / 2.9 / 3.1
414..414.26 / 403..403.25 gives 0.5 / 2.6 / 2.1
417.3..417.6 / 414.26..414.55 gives 0.1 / 2.8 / 2.7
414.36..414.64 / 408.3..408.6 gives -0.4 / 2.6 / 3.0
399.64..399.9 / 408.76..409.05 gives -0.9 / 2.4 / 3.3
